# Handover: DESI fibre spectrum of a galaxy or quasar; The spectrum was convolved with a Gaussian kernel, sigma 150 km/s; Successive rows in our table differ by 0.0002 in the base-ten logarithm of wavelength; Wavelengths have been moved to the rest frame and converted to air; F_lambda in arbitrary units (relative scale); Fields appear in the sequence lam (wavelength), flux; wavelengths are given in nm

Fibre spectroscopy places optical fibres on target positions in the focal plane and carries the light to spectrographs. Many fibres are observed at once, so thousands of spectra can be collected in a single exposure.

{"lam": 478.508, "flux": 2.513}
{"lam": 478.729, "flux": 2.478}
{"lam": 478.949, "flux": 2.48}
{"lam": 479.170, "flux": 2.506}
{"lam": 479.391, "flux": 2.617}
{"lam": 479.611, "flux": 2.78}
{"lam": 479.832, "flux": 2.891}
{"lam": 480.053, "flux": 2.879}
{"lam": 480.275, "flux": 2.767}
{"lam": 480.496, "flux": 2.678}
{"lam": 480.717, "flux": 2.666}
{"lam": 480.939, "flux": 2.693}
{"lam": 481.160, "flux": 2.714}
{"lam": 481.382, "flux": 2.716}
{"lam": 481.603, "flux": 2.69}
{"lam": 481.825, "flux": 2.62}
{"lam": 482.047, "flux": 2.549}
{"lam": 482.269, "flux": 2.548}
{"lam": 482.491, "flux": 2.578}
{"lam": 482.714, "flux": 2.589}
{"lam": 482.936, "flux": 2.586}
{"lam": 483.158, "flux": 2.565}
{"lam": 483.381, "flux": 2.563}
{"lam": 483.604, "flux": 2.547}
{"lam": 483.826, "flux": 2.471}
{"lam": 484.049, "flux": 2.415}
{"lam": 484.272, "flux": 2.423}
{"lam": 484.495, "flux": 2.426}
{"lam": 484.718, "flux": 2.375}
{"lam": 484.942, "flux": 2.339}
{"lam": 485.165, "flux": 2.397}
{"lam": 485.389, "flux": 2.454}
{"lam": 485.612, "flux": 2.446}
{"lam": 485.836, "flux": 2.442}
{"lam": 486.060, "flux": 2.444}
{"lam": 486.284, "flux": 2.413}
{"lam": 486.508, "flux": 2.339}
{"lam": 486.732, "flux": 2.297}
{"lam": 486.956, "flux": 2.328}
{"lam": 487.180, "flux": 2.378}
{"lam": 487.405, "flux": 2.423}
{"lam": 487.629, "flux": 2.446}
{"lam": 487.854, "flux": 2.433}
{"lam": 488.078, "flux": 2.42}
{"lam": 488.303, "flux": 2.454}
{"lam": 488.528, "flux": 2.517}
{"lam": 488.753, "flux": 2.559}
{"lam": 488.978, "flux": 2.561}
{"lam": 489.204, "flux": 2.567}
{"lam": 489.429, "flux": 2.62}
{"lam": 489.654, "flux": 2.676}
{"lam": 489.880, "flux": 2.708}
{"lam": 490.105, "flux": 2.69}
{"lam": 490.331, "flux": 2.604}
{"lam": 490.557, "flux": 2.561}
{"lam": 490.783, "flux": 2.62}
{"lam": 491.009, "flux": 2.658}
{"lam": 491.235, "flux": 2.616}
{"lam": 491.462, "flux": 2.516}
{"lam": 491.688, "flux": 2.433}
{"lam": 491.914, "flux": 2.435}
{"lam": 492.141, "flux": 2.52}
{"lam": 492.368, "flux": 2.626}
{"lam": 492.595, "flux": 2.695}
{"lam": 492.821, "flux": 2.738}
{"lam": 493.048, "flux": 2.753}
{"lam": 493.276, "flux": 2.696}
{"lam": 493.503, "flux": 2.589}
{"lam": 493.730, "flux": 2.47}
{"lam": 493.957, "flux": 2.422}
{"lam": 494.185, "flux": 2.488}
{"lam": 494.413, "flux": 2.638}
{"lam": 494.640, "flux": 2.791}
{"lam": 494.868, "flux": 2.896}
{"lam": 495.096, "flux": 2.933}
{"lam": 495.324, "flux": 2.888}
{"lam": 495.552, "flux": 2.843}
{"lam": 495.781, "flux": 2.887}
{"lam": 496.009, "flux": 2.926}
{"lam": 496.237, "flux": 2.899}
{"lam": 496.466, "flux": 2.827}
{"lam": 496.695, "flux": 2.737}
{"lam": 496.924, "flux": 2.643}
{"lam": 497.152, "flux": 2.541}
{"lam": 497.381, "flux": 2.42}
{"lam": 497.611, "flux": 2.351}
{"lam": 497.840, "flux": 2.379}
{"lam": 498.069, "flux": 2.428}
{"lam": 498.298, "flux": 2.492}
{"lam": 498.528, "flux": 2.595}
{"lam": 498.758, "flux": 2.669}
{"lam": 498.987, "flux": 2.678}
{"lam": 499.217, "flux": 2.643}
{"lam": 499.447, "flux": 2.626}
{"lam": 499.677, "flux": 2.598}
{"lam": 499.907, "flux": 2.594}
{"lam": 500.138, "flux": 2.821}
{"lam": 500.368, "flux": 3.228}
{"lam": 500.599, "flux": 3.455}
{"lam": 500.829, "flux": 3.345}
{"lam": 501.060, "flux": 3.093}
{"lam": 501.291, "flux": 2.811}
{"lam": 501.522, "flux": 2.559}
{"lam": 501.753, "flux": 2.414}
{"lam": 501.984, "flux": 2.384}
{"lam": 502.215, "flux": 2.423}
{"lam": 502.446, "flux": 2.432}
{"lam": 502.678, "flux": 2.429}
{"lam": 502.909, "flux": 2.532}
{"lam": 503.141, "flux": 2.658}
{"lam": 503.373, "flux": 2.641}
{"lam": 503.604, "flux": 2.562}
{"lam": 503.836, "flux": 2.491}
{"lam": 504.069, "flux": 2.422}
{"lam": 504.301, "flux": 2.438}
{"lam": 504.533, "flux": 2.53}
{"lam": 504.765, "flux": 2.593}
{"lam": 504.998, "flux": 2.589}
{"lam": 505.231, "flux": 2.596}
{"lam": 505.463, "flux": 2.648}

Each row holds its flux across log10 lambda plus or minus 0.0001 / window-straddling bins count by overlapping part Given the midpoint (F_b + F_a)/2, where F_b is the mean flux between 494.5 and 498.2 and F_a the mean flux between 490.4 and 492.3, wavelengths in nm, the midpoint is 2.63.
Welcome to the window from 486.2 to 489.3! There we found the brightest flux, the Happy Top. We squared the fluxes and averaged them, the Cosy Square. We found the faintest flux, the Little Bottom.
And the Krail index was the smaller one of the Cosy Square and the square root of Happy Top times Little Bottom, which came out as 2.43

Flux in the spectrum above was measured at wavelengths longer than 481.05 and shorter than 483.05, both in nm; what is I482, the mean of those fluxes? 2.62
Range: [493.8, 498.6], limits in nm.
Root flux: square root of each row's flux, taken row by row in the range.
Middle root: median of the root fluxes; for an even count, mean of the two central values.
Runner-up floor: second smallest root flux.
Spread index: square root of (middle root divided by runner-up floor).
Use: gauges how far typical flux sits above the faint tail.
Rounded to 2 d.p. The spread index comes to 1.03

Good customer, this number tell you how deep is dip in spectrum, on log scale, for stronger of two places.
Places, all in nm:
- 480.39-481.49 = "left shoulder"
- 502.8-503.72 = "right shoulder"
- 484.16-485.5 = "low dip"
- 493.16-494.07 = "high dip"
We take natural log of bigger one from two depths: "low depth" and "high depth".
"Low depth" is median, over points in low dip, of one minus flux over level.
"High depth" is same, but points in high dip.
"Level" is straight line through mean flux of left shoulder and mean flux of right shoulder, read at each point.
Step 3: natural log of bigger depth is -2.3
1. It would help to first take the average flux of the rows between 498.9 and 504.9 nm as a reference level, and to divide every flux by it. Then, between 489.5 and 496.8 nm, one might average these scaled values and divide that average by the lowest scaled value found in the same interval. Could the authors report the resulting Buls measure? 1.11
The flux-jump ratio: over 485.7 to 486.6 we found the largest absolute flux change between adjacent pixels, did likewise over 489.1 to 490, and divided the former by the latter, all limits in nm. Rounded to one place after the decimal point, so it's 1.3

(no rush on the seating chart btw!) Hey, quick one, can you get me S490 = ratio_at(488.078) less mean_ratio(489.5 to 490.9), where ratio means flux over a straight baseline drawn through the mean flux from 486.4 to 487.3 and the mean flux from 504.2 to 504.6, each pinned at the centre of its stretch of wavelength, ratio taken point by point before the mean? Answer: -0.087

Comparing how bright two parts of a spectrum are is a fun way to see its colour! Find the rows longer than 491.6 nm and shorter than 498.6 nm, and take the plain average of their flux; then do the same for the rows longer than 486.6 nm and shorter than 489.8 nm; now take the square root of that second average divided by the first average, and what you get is 0.968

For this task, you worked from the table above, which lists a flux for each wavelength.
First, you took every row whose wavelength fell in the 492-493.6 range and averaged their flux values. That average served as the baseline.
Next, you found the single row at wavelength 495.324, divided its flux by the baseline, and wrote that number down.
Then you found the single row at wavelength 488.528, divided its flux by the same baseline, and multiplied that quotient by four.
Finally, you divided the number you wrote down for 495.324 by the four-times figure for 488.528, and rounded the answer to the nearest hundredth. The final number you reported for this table 0.29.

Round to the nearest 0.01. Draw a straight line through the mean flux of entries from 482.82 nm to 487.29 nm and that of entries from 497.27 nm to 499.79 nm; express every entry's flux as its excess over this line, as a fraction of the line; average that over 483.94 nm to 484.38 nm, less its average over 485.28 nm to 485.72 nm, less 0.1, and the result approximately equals -0.11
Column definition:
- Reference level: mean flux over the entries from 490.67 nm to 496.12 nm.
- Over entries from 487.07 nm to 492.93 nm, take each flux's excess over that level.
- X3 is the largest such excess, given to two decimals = 0.07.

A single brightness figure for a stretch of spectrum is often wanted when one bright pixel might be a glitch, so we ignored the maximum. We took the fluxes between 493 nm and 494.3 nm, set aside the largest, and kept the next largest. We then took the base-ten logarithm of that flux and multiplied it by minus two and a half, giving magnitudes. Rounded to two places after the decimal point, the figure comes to -1.08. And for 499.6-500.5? -1.13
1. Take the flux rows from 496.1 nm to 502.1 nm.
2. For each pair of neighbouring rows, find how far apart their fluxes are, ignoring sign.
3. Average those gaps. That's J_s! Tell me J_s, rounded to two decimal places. 0.12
